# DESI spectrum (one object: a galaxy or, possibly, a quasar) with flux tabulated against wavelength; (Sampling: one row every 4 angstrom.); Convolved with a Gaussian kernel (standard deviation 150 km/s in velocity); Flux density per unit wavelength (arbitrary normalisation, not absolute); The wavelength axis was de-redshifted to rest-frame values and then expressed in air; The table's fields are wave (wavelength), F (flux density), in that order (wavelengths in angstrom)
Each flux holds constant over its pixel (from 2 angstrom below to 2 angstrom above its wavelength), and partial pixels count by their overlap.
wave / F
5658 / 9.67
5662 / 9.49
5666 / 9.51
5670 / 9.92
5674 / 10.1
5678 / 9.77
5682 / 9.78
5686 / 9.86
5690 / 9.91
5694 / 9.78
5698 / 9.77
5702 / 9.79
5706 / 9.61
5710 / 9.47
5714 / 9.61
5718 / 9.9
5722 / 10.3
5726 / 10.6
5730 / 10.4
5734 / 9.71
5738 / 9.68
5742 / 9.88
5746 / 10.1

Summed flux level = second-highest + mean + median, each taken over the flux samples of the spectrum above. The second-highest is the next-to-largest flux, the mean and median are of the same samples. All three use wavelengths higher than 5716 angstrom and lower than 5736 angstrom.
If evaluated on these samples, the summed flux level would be 30.9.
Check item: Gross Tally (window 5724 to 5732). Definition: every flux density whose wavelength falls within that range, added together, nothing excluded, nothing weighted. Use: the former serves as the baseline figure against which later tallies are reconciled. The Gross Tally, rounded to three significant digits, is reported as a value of 21.0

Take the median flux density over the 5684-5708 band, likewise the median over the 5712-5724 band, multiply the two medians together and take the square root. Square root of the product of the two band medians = 9.8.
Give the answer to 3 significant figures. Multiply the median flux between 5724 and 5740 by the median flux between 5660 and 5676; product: 97.7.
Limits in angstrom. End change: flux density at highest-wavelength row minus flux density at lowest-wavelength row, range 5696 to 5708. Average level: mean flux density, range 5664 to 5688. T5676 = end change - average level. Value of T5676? -10.0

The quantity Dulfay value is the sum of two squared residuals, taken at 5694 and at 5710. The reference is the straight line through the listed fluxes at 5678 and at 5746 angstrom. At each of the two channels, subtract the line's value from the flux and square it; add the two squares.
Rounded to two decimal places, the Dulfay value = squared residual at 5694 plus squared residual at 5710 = 0.21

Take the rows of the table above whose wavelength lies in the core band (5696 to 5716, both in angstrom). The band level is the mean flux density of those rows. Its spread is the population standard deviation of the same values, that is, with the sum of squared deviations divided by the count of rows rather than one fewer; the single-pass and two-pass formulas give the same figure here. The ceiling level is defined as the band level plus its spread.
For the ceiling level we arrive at 9.8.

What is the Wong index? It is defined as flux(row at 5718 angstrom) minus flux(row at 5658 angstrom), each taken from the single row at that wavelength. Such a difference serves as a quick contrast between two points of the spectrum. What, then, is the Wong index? 0.2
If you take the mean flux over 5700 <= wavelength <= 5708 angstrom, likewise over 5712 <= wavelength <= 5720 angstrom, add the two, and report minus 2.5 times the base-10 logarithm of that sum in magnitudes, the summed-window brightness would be -3.223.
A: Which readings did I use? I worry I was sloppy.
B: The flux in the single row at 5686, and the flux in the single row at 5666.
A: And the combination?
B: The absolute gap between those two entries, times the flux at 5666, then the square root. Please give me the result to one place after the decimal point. 1.8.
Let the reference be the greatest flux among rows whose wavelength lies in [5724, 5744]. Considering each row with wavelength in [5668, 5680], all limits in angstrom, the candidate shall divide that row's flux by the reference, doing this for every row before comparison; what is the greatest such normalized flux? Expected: 0.95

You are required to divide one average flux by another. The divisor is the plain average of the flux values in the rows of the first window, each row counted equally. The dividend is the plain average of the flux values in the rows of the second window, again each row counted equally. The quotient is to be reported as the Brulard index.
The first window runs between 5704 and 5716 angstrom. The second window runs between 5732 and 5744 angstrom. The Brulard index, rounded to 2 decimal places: 1.02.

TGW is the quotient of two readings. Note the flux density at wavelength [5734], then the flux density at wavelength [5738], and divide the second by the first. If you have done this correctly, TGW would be 1.00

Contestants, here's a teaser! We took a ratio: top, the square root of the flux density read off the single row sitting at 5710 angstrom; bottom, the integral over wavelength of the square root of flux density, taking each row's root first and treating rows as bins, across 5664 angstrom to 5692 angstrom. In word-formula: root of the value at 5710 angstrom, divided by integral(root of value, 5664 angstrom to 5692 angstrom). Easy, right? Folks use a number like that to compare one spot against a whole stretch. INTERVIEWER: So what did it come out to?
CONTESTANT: 0.0350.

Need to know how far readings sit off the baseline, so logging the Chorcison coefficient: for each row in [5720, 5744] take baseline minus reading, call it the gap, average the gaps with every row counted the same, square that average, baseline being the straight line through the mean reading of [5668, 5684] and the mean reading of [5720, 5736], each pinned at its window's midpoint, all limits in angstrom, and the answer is 0.03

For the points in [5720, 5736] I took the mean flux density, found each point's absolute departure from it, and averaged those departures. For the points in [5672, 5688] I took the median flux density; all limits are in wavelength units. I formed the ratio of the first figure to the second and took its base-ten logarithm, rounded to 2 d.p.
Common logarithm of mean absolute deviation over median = -1.56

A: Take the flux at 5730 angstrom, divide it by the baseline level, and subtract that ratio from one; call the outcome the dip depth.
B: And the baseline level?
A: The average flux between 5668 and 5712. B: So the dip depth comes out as -0.062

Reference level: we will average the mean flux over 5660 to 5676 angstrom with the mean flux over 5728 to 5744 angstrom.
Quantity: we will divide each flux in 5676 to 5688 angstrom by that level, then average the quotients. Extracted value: 1.00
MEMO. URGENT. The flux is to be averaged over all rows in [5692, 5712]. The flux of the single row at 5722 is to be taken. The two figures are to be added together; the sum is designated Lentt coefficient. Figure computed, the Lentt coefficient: 20.0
